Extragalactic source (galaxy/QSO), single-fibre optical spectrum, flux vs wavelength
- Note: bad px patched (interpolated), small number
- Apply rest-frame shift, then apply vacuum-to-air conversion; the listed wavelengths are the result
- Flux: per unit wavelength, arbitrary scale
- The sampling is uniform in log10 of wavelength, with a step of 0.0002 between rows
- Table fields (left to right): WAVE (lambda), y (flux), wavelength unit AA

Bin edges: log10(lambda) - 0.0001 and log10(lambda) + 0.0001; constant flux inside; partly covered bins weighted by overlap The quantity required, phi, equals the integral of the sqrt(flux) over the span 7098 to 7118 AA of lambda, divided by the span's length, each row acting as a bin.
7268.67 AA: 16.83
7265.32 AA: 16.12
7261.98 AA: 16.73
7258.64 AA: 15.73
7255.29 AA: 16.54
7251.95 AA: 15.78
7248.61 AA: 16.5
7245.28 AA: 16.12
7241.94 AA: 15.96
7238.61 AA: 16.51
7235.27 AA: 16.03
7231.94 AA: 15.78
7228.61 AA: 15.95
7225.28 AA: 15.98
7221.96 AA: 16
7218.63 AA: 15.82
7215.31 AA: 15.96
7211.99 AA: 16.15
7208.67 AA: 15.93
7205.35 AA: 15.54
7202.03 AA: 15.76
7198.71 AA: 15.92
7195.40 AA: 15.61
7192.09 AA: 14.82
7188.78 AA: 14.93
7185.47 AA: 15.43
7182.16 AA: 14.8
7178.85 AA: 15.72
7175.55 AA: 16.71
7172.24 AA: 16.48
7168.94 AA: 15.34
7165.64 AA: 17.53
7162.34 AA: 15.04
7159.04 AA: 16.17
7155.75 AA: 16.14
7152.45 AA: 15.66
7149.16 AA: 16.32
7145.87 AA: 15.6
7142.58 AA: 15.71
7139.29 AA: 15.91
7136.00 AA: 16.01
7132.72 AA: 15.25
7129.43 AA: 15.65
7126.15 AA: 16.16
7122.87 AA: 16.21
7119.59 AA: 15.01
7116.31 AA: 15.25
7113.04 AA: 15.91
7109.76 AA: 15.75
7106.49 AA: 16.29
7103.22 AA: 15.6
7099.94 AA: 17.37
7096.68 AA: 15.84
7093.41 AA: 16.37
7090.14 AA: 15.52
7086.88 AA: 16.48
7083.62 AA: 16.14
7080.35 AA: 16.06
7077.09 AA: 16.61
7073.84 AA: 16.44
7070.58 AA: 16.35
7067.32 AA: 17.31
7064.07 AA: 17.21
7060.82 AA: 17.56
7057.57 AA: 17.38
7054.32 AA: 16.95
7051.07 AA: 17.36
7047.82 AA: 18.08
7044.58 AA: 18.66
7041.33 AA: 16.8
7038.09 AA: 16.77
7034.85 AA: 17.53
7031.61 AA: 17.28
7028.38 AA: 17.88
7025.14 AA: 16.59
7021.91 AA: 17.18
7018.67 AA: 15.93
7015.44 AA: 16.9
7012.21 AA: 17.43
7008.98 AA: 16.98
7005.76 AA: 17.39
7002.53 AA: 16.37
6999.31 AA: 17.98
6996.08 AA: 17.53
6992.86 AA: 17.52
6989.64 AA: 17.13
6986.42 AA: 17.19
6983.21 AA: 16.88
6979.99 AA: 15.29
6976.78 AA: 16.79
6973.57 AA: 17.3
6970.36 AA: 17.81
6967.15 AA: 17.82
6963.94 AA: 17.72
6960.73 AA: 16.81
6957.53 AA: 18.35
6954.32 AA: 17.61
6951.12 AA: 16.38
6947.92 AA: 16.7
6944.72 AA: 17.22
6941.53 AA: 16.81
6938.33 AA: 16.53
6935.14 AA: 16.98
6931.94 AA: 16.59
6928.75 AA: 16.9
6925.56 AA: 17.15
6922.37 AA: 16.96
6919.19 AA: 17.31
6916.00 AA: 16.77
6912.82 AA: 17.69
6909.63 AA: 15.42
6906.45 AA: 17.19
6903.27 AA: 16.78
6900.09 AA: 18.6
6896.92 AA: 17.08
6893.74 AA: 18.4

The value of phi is 4.00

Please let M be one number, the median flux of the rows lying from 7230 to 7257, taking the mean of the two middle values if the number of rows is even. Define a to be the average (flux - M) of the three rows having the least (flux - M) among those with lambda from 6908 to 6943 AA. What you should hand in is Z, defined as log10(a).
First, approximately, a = 0.1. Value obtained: -1.0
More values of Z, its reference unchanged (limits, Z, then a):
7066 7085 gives -1.0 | 0.1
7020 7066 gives -0.2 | 0.6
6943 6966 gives -0.3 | 0.6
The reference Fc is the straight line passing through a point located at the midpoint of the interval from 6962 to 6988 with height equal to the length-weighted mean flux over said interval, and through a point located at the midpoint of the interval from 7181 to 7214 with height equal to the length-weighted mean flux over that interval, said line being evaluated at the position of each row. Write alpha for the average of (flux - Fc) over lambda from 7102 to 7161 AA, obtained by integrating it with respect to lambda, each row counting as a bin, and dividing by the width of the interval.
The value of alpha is -0.17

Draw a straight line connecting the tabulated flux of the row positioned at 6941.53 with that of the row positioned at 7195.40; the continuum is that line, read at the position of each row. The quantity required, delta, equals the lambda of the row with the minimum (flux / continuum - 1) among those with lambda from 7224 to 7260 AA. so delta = 7231.94 AA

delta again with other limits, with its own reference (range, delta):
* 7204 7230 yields 7205.35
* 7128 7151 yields 7132.72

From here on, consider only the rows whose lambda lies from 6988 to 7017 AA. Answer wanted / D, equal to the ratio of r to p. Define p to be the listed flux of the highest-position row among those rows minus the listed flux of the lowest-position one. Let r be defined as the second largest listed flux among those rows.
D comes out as -76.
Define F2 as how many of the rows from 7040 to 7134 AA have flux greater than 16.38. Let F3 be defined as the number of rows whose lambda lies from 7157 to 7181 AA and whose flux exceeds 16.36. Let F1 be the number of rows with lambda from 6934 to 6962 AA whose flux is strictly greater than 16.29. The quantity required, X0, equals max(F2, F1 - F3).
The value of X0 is 13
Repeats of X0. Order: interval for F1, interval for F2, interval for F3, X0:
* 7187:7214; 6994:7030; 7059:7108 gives 9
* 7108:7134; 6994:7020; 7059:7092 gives 6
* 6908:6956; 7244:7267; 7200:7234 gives 14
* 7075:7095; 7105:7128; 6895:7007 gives 0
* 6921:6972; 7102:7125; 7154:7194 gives 13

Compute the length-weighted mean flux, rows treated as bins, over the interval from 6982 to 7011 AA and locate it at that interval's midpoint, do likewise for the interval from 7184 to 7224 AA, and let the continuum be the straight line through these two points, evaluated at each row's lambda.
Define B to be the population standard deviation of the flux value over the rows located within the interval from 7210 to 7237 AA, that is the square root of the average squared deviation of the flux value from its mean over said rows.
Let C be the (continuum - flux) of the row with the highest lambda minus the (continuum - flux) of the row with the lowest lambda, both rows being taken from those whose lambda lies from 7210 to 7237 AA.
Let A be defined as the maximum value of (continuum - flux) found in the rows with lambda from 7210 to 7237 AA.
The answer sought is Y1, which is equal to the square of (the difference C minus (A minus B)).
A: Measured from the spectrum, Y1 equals 0.1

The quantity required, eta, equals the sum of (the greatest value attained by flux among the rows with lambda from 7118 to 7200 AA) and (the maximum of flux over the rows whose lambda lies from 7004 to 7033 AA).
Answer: 35.4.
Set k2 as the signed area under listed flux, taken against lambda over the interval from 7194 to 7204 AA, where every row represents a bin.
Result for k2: 158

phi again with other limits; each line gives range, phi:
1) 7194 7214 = 3.98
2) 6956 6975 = 4.20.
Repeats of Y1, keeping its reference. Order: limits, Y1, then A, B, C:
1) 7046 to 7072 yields 2.9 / 0.32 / 0.46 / 1.6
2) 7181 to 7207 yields 2.3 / 1.03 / 0.41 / -0.9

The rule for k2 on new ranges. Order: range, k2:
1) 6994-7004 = 173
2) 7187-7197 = 151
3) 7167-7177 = 162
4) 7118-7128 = 158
